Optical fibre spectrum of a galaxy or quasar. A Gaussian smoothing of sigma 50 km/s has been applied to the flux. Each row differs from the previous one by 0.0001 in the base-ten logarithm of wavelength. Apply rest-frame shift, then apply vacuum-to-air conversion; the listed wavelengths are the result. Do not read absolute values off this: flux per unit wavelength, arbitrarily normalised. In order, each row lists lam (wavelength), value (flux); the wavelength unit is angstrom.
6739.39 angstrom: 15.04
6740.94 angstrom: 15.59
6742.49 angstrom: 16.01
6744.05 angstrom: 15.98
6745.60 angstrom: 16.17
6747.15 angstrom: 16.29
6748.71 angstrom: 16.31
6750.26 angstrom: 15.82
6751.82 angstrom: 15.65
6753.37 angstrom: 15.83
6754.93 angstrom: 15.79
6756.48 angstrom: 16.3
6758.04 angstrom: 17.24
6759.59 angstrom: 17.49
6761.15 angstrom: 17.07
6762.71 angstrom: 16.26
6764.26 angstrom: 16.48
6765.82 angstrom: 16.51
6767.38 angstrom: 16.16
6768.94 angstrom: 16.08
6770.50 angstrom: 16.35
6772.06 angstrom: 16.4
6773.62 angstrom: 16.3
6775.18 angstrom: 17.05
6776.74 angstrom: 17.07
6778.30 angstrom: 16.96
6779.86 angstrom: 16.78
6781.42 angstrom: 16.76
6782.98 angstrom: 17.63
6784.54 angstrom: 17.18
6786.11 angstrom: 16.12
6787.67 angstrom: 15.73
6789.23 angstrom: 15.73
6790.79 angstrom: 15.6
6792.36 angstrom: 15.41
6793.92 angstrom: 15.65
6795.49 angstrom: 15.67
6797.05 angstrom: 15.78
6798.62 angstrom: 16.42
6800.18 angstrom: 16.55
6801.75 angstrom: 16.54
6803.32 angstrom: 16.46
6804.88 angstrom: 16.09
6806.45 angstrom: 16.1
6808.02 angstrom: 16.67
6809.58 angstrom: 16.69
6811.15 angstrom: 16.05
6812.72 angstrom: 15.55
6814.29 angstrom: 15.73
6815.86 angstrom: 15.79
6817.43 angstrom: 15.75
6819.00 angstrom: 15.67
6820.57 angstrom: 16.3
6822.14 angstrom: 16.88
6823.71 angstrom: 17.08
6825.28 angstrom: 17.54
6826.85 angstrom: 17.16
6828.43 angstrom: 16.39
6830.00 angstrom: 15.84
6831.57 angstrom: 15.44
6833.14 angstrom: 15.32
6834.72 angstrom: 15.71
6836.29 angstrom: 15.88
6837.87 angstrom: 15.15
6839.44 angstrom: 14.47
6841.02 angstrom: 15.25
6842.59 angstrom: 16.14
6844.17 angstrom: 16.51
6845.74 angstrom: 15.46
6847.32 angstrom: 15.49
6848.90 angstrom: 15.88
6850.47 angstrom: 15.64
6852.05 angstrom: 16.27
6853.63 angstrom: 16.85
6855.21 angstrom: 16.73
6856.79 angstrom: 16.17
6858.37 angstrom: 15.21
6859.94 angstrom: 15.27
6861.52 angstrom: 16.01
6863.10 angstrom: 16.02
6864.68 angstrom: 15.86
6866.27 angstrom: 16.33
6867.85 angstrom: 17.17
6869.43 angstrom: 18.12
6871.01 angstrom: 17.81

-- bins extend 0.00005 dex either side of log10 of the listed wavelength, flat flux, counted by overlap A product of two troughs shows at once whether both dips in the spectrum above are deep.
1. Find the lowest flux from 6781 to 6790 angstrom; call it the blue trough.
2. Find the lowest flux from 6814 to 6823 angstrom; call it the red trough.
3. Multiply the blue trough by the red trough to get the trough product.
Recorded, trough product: 246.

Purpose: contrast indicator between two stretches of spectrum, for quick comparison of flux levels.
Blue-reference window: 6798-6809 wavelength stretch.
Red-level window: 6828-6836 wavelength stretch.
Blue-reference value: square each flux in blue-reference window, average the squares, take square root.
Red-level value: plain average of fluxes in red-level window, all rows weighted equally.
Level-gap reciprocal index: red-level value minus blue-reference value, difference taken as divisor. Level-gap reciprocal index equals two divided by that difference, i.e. -3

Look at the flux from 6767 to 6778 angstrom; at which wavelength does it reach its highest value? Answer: 6776.74 angstrom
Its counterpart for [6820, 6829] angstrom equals 6825.28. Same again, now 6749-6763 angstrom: 6759.59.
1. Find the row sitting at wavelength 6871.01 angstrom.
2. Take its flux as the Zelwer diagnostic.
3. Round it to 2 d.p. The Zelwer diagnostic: 17.81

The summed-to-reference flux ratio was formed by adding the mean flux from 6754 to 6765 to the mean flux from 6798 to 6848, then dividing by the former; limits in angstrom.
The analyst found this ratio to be 1.96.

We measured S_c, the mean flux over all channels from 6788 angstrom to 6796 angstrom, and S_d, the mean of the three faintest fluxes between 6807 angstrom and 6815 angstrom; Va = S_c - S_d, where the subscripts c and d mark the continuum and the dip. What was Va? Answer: -0.2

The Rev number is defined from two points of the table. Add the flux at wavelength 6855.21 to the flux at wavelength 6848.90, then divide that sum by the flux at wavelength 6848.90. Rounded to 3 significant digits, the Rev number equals 2.05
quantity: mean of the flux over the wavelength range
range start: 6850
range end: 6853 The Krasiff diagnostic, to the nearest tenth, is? 16.0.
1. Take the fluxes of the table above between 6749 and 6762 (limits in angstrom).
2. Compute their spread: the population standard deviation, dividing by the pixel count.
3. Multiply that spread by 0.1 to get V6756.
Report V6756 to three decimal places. 0.070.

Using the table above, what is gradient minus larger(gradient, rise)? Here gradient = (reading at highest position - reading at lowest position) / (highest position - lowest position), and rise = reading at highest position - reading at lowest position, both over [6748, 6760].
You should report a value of -1.07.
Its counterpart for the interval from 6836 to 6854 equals -0.91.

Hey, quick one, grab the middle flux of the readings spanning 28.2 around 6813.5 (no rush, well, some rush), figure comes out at 16.4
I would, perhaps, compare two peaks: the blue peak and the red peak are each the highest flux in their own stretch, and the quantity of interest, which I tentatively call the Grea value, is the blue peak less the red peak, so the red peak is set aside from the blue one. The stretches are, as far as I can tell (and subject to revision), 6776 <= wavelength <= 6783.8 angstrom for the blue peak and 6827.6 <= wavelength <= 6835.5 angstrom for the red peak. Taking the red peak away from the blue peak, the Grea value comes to 1.2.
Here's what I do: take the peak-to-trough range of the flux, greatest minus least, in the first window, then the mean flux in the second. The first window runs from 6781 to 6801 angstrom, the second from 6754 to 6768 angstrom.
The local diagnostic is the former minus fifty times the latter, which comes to -827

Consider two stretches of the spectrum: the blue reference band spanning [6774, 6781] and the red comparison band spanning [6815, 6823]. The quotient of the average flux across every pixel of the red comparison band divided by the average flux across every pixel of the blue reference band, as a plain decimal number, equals 0.95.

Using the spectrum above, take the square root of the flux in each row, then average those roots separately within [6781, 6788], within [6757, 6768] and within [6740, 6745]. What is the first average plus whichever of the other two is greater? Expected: 8.18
